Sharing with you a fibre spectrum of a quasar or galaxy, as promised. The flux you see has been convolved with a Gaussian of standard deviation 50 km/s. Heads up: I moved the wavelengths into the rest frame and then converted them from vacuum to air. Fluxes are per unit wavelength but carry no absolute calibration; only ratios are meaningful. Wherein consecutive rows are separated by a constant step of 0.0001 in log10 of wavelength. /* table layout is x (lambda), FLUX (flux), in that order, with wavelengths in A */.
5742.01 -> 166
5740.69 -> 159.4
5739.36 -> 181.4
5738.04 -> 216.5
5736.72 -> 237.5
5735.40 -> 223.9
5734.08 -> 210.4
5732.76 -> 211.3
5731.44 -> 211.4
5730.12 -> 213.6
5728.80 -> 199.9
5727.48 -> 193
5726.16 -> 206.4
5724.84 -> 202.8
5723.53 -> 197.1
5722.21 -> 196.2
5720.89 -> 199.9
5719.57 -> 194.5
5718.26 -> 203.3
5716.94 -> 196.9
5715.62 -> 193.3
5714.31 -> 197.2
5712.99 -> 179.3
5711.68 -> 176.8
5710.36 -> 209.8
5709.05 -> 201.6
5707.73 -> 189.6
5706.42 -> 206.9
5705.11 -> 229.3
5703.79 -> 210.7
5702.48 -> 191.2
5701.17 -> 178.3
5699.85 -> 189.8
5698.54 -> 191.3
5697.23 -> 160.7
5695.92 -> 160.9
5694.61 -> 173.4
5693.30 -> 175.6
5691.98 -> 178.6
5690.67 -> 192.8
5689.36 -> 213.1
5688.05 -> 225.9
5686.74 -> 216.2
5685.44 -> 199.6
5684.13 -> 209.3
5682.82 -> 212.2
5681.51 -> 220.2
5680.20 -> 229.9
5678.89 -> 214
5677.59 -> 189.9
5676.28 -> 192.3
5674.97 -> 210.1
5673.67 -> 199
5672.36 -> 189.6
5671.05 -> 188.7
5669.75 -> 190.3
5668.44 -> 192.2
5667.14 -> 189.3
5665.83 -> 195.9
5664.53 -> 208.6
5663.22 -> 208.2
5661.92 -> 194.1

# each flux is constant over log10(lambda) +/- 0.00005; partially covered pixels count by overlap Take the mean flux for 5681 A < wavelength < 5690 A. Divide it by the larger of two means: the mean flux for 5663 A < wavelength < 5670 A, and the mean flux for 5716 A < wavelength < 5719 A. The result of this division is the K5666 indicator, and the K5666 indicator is 1.07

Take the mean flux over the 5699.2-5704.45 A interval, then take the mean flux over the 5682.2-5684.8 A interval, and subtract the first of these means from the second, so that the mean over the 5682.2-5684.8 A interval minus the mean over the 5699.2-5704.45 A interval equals 18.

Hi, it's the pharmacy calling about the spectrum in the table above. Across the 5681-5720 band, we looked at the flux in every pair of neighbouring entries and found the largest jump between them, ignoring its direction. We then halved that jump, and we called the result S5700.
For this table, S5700 16.5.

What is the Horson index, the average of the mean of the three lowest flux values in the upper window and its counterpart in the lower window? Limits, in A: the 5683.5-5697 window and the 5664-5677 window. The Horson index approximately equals 180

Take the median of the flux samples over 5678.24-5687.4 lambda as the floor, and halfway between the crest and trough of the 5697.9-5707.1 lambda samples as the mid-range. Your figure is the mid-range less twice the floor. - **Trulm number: -224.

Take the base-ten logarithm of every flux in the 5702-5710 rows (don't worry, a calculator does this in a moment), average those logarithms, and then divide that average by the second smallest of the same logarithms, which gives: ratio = 1.01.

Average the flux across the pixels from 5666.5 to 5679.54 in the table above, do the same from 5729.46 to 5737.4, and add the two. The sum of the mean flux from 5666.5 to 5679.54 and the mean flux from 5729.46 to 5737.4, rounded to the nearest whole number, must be 414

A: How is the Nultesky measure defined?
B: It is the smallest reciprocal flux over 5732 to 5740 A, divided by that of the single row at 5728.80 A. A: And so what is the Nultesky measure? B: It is 0.842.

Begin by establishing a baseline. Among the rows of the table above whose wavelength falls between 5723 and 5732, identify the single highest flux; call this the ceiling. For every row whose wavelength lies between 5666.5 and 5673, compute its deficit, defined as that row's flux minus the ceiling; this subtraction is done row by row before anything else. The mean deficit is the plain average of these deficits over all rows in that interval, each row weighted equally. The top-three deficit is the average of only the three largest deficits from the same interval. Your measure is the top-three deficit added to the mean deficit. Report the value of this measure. -46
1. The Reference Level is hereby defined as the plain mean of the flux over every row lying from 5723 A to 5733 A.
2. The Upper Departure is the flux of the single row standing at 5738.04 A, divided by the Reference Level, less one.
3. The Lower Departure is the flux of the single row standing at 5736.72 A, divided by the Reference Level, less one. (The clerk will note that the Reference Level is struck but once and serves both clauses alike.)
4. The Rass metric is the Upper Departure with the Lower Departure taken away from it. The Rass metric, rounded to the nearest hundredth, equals -0.10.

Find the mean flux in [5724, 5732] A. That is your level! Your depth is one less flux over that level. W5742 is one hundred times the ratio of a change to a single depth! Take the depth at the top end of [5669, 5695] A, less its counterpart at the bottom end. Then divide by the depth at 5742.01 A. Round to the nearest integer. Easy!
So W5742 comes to 44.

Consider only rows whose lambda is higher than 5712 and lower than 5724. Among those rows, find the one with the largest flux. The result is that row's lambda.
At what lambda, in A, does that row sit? 5718.26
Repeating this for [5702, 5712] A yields 5705.11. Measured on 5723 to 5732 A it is 5730.12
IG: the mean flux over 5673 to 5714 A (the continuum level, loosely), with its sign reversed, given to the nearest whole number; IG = -198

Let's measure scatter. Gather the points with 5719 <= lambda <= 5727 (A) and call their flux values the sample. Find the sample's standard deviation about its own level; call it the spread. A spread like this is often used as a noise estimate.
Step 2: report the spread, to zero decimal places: 4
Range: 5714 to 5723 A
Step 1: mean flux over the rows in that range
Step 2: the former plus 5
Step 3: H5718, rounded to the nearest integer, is 202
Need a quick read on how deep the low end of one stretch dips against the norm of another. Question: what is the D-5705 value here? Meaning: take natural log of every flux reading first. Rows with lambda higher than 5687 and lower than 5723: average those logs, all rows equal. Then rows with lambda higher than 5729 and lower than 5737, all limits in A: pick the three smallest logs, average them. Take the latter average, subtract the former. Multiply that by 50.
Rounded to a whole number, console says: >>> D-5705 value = 5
